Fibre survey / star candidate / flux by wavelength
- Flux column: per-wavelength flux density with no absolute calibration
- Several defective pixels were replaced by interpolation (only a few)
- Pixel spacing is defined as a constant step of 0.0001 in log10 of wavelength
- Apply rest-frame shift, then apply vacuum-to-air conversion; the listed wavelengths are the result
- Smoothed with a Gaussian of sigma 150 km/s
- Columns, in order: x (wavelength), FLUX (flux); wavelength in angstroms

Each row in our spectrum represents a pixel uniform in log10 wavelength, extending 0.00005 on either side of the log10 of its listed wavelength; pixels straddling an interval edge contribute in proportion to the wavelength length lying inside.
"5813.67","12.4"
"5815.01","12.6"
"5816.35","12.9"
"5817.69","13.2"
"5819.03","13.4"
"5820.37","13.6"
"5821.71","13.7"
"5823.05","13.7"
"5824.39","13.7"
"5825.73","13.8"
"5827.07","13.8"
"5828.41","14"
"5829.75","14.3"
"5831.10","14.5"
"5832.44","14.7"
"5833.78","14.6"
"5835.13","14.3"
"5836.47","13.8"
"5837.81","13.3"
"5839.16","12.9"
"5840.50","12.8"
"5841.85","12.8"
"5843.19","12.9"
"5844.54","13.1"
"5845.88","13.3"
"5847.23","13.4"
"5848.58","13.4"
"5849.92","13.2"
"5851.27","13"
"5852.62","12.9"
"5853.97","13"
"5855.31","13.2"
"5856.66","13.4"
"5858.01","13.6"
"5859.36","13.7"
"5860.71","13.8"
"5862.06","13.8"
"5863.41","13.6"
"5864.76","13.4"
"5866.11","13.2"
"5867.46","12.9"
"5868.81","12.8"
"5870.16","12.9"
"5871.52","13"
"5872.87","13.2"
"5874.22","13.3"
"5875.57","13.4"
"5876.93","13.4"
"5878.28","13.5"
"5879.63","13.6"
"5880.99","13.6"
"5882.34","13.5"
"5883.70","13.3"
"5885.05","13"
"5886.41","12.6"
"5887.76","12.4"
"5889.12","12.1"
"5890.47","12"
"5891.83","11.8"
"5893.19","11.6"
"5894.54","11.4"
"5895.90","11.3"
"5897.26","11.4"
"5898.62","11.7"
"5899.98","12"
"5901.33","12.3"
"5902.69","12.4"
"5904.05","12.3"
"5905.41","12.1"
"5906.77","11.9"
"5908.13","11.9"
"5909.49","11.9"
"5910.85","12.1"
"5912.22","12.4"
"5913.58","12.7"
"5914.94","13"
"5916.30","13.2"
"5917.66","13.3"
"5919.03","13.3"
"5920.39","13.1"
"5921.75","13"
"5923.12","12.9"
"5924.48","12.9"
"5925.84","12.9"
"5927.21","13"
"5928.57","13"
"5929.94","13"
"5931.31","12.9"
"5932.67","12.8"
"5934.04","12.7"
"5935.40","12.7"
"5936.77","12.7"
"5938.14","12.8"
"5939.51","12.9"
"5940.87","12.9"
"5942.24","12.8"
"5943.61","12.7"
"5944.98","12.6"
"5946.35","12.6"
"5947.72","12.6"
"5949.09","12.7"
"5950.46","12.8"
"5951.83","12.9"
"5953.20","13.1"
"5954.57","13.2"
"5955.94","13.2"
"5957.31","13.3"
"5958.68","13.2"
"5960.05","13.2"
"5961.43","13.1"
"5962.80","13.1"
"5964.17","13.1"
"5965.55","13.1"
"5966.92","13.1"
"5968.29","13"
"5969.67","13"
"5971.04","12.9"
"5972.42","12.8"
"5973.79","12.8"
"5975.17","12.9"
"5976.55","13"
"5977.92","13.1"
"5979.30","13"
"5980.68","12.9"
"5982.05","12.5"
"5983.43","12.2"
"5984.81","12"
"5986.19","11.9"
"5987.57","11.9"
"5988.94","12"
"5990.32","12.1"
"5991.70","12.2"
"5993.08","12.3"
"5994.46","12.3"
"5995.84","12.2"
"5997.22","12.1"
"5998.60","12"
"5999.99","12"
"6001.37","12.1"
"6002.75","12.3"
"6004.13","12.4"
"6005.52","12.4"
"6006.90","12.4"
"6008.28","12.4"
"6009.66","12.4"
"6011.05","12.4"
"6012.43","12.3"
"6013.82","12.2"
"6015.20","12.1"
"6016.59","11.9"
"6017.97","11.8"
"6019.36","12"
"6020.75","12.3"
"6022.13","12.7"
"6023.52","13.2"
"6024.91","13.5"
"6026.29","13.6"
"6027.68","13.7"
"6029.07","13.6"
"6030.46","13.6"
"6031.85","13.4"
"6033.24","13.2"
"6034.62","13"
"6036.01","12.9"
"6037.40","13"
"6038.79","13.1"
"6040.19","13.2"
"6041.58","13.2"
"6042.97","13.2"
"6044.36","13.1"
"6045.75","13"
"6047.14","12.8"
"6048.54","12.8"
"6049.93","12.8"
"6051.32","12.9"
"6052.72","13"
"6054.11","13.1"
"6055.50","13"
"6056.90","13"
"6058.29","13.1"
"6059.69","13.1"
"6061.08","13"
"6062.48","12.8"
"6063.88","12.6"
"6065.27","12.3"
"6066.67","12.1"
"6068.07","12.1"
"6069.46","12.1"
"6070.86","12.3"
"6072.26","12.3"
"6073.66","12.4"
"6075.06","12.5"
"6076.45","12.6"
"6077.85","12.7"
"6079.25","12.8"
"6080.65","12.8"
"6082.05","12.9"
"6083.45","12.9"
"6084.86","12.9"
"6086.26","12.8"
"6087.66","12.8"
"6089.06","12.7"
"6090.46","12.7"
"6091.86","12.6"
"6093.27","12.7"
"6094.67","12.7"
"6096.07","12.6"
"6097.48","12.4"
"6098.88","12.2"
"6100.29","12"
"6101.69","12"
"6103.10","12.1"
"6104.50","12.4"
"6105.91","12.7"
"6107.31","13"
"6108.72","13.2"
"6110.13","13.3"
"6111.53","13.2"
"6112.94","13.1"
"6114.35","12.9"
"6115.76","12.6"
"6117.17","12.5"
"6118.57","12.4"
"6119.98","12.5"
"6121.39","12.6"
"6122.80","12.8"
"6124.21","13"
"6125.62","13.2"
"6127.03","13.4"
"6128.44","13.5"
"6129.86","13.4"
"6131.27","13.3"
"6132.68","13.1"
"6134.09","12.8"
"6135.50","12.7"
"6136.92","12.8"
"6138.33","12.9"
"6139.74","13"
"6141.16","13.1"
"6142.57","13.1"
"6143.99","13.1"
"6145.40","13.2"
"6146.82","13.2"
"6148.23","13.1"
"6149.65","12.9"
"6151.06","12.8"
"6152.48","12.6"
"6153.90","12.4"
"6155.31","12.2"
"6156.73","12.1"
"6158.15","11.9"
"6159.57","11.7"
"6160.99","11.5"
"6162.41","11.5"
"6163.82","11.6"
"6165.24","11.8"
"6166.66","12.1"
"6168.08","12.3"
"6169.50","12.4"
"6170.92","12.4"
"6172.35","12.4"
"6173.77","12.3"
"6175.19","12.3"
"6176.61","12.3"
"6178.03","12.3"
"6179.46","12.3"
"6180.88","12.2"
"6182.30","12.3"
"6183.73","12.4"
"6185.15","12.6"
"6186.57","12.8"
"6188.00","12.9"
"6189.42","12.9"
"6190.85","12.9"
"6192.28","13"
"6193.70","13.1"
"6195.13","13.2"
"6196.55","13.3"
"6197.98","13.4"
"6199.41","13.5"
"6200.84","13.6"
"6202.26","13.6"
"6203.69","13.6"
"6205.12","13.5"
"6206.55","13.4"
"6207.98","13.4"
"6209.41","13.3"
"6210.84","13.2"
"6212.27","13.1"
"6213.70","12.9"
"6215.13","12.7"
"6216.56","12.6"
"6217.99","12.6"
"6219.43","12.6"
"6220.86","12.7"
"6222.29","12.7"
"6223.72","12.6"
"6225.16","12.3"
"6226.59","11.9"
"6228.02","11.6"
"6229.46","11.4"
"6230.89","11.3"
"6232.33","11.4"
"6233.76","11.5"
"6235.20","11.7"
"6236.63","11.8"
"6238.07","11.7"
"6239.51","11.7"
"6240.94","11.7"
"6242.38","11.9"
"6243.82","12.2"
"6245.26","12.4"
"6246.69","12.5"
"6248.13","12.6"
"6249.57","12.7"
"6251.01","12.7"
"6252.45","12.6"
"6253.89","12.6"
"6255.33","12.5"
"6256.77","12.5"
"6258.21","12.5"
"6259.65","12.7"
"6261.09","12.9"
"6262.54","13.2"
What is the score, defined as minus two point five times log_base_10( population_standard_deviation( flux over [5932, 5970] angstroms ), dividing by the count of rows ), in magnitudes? 1.7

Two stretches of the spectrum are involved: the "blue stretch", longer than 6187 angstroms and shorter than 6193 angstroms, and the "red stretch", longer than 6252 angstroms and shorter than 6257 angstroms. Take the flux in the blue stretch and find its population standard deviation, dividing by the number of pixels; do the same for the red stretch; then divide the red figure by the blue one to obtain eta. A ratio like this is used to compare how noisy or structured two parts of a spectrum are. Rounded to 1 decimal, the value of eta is 1.2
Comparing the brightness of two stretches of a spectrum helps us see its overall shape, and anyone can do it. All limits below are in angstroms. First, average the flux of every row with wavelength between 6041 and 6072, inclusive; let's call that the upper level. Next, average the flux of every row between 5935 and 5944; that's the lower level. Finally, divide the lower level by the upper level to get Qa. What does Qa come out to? 1.000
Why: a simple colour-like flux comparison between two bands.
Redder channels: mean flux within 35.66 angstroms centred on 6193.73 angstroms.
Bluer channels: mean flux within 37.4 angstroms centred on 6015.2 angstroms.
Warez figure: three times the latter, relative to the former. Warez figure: 2.91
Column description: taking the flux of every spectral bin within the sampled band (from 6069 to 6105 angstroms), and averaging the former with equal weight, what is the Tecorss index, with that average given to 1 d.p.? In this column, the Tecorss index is 12.5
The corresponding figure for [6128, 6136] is 13.1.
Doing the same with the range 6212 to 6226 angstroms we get 12.7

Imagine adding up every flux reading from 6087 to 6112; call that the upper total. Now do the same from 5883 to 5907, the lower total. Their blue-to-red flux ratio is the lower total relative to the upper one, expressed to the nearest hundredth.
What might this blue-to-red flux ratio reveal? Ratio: 0.96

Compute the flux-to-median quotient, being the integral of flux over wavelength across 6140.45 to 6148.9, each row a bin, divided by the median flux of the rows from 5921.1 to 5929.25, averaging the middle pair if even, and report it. 8.6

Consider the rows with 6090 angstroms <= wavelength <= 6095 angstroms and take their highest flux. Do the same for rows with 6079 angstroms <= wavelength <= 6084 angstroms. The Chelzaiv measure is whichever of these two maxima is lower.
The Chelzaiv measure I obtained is 12.7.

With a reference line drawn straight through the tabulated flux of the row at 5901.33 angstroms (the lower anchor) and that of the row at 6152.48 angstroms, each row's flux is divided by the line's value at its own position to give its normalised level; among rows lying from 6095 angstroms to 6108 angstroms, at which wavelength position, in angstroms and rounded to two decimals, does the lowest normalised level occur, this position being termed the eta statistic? 6101.69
